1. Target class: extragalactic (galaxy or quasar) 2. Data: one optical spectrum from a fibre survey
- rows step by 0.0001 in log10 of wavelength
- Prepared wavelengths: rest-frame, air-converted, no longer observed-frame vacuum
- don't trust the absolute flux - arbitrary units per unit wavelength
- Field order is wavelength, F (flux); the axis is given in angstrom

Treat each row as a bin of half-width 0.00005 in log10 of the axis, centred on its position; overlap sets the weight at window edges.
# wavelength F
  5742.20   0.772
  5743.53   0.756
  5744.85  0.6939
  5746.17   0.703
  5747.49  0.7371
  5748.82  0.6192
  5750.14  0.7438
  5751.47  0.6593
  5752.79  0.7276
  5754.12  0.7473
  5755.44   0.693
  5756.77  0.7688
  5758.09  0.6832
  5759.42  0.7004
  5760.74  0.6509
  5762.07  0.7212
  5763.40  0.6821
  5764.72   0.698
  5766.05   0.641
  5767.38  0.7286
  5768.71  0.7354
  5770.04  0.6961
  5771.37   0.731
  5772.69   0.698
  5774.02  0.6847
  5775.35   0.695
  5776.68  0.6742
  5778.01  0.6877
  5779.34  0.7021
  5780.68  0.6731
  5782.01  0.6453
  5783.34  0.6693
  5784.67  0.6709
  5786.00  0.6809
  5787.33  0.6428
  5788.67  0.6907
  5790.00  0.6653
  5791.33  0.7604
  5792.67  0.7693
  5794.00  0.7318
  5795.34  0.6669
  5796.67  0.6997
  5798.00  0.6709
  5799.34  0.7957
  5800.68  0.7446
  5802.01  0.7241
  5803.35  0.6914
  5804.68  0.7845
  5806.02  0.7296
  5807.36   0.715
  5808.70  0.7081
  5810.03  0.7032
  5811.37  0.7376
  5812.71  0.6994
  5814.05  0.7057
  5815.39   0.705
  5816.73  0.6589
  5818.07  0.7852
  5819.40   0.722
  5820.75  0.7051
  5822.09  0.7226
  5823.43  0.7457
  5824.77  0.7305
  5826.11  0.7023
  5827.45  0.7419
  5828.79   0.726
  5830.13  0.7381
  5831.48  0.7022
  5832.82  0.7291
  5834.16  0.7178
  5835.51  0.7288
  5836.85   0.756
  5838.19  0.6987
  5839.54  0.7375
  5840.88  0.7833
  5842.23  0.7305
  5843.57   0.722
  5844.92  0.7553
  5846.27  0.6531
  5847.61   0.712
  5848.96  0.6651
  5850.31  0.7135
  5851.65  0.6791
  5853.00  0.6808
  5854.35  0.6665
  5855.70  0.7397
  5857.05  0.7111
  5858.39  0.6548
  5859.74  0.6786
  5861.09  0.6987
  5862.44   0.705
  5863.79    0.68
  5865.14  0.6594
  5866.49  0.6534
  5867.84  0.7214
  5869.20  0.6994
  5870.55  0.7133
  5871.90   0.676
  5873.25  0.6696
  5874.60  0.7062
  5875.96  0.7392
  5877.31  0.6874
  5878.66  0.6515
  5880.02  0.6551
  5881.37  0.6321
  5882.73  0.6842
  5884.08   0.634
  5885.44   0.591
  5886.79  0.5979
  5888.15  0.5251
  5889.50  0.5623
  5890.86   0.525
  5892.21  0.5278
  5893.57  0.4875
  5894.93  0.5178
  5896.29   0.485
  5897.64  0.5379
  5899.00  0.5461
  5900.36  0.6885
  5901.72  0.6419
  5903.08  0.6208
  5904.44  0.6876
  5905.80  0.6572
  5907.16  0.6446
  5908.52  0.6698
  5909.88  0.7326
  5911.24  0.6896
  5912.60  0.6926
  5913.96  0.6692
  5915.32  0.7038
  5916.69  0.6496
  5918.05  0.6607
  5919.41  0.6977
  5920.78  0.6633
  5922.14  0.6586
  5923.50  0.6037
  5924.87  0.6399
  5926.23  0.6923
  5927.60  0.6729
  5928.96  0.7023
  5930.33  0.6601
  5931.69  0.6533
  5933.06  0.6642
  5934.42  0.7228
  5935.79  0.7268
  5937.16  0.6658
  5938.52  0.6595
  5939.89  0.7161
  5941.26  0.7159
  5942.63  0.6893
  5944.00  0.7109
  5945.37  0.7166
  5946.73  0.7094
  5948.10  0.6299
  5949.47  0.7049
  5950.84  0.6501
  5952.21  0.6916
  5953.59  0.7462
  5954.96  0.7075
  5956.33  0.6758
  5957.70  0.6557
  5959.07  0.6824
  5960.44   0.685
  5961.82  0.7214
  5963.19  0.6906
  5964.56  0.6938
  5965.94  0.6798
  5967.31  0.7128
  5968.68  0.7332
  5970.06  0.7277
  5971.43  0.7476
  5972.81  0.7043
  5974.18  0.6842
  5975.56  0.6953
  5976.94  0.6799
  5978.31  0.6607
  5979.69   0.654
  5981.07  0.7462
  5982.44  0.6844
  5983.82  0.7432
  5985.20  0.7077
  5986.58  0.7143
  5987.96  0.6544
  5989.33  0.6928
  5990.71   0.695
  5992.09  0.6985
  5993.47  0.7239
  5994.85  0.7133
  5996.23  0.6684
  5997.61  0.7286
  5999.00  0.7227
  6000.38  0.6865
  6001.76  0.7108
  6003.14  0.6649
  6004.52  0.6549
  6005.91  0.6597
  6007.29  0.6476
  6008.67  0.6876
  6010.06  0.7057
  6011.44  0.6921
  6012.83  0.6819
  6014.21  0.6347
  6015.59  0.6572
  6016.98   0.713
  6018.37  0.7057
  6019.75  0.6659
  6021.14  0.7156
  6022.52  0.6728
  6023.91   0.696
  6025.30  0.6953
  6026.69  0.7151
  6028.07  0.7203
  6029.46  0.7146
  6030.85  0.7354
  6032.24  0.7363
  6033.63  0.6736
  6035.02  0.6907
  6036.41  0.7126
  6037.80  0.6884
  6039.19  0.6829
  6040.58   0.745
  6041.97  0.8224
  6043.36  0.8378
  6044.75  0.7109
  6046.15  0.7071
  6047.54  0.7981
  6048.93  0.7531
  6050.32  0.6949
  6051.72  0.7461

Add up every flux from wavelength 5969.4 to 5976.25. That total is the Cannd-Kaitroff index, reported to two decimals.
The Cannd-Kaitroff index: 3.56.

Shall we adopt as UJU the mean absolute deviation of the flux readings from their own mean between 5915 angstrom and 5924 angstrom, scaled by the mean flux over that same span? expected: 0.033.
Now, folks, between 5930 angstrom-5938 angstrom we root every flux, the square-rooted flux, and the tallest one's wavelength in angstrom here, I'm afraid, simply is 5935.79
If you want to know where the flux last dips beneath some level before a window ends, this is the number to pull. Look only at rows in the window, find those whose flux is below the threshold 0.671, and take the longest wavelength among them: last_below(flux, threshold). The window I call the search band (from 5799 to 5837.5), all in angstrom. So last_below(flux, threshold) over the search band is 5816.73 angstrom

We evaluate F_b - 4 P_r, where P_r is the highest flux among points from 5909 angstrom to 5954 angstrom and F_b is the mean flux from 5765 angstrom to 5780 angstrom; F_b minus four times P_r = -2.29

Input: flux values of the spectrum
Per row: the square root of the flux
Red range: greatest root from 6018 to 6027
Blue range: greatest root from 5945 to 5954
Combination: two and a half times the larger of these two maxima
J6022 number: 2.160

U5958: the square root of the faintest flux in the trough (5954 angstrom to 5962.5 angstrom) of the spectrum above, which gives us 0.810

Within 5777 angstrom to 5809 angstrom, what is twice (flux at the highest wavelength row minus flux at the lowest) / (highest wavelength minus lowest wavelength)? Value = 0.001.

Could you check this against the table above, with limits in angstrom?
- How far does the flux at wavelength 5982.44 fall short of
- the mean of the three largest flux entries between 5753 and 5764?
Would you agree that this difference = 0.061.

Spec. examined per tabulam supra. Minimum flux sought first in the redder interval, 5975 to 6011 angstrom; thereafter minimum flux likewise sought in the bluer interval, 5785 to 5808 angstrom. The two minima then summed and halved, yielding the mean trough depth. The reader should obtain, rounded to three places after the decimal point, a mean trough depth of 0.645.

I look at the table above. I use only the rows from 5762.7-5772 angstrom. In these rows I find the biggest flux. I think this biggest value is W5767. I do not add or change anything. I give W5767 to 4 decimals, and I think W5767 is 0.7354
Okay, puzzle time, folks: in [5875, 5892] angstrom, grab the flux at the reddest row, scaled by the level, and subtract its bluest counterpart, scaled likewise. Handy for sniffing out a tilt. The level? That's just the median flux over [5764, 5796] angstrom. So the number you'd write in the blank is -0.31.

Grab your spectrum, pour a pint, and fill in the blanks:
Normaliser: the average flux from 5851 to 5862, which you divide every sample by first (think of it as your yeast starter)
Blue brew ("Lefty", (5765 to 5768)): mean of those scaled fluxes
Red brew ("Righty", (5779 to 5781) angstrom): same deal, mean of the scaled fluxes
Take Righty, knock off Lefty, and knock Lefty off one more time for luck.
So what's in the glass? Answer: -0.99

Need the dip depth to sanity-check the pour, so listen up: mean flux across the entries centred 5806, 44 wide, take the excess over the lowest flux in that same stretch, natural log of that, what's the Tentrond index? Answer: -2.62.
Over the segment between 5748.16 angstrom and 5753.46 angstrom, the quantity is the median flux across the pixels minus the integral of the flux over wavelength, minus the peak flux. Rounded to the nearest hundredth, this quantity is -3.69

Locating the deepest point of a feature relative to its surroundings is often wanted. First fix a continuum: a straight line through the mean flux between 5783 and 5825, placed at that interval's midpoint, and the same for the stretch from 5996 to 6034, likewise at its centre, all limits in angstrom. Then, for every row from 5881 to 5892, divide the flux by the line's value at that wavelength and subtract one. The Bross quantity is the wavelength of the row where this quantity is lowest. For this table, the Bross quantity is 5888.15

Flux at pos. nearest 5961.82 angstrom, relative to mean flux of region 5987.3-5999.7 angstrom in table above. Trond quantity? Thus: 1.03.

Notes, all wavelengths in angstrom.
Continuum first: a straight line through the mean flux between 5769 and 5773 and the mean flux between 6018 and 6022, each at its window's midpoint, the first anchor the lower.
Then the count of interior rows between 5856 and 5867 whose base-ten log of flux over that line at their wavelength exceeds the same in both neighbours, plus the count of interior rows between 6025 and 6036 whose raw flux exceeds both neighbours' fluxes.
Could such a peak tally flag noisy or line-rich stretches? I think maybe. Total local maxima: 3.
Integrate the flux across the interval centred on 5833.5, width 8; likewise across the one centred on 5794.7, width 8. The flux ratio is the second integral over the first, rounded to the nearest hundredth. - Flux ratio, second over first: 0.98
